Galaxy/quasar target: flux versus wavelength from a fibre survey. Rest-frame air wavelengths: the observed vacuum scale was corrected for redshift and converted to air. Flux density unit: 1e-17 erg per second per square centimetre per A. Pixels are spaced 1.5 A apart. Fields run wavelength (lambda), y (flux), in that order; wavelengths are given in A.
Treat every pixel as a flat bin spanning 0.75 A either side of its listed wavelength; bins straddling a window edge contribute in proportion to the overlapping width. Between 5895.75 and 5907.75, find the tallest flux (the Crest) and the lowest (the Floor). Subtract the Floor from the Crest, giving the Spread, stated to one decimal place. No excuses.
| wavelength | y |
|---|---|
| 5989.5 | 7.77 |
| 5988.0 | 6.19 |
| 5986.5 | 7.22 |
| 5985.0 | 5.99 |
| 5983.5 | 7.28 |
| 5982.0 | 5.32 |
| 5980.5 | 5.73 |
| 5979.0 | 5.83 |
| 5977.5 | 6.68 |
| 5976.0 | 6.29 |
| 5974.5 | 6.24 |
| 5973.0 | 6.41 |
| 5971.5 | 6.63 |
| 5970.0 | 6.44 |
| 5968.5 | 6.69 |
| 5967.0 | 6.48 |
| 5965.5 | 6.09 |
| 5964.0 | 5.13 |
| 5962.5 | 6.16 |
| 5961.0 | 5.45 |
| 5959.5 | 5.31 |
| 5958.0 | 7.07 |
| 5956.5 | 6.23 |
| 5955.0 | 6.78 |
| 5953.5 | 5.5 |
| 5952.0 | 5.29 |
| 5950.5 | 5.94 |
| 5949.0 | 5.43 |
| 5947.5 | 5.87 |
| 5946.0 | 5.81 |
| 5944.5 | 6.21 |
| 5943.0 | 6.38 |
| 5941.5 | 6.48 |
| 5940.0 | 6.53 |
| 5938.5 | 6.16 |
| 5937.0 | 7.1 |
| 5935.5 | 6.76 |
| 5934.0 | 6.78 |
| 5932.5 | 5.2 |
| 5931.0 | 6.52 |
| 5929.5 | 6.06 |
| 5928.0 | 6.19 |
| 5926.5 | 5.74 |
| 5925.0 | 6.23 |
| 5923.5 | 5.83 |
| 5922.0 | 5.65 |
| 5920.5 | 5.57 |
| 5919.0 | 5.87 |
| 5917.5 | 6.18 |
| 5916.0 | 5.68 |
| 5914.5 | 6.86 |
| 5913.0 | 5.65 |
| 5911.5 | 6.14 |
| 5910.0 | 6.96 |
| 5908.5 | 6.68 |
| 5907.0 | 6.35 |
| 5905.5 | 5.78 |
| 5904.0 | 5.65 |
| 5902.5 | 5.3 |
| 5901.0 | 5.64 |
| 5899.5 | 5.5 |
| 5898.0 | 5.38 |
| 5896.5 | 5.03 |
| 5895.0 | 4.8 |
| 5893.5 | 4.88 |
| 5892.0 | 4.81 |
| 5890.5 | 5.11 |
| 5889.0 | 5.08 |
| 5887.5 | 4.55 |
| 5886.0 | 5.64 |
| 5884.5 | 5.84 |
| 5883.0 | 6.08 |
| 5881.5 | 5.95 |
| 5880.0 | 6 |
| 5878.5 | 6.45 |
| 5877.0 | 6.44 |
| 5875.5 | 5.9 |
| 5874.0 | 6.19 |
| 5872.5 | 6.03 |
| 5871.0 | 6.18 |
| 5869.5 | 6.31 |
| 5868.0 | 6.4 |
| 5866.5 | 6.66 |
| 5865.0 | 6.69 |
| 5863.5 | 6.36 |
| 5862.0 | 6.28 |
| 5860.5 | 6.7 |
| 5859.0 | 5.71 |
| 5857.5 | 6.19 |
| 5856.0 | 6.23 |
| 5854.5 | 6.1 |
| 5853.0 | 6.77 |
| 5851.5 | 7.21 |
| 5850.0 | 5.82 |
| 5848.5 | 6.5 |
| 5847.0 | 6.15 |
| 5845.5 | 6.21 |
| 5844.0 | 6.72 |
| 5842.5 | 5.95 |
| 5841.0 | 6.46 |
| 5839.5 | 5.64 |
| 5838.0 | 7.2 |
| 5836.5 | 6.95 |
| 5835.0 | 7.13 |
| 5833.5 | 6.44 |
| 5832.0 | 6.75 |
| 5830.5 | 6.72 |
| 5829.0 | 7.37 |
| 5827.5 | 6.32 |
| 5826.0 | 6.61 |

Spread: 1.3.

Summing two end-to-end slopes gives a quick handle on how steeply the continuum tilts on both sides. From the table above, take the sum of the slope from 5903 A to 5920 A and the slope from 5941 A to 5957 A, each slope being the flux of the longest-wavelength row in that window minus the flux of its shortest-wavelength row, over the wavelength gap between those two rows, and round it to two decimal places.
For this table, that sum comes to 0.00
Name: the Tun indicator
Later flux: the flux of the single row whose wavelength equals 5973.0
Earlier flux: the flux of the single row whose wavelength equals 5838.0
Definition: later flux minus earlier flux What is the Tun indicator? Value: -0.8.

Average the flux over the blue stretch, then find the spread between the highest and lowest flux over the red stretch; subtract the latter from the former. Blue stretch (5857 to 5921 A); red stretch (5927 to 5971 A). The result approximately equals 3.9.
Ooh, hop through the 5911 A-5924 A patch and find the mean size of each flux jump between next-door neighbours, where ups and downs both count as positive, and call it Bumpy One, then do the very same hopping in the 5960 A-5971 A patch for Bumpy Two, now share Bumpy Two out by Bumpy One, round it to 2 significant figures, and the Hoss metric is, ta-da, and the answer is 1.1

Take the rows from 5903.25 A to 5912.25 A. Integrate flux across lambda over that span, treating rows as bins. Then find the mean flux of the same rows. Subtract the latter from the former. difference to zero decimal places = 50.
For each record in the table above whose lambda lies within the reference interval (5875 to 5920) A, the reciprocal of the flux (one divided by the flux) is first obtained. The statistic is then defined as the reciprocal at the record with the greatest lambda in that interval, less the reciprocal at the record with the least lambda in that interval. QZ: 0.00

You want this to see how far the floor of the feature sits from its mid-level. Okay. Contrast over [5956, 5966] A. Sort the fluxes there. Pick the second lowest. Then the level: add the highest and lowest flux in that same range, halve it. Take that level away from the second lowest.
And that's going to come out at -0.79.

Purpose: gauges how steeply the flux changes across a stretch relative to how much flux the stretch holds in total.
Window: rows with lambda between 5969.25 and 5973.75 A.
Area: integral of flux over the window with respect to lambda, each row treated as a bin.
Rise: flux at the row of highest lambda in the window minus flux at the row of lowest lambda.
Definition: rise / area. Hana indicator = -0.001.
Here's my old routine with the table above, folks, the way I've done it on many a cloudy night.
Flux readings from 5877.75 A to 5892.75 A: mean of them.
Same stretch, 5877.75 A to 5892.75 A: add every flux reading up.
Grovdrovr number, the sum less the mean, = 50.0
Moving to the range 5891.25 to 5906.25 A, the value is 47.5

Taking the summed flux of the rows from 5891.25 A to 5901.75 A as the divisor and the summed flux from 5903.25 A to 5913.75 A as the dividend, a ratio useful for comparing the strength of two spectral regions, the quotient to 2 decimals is 1.20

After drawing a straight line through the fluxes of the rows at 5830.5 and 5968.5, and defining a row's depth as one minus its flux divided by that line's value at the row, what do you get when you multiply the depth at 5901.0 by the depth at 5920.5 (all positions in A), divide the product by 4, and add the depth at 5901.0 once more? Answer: 0.165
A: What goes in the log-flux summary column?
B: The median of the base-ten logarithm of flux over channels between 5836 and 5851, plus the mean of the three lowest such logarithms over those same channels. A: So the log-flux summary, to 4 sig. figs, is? 1.565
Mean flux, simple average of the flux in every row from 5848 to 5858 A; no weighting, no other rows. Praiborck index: 6.4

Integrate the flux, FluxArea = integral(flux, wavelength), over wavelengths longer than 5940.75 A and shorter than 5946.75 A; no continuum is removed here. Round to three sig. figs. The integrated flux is 37.3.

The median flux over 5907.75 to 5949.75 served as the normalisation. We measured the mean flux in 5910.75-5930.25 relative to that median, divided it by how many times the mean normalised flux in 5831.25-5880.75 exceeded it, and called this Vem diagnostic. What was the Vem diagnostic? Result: 0.91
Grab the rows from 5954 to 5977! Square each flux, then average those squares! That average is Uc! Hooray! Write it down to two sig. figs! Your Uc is 39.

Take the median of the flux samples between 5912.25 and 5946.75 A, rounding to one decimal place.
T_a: 6.2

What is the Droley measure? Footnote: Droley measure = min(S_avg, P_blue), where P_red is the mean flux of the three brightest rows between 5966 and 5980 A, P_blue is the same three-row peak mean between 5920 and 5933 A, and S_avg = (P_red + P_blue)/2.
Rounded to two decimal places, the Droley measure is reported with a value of 6.31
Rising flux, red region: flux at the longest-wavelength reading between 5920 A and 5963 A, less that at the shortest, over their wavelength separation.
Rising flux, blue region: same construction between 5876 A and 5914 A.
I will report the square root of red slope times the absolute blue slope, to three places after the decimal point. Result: 0.018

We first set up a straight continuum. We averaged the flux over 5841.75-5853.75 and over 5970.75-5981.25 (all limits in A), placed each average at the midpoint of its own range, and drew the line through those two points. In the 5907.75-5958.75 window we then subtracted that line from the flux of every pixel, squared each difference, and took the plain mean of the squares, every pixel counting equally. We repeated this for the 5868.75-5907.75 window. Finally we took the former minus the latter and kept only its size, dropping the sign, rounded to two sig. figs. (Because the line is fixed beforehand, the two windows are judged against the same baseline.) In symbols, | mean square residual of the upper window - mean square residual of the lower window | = 0.52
